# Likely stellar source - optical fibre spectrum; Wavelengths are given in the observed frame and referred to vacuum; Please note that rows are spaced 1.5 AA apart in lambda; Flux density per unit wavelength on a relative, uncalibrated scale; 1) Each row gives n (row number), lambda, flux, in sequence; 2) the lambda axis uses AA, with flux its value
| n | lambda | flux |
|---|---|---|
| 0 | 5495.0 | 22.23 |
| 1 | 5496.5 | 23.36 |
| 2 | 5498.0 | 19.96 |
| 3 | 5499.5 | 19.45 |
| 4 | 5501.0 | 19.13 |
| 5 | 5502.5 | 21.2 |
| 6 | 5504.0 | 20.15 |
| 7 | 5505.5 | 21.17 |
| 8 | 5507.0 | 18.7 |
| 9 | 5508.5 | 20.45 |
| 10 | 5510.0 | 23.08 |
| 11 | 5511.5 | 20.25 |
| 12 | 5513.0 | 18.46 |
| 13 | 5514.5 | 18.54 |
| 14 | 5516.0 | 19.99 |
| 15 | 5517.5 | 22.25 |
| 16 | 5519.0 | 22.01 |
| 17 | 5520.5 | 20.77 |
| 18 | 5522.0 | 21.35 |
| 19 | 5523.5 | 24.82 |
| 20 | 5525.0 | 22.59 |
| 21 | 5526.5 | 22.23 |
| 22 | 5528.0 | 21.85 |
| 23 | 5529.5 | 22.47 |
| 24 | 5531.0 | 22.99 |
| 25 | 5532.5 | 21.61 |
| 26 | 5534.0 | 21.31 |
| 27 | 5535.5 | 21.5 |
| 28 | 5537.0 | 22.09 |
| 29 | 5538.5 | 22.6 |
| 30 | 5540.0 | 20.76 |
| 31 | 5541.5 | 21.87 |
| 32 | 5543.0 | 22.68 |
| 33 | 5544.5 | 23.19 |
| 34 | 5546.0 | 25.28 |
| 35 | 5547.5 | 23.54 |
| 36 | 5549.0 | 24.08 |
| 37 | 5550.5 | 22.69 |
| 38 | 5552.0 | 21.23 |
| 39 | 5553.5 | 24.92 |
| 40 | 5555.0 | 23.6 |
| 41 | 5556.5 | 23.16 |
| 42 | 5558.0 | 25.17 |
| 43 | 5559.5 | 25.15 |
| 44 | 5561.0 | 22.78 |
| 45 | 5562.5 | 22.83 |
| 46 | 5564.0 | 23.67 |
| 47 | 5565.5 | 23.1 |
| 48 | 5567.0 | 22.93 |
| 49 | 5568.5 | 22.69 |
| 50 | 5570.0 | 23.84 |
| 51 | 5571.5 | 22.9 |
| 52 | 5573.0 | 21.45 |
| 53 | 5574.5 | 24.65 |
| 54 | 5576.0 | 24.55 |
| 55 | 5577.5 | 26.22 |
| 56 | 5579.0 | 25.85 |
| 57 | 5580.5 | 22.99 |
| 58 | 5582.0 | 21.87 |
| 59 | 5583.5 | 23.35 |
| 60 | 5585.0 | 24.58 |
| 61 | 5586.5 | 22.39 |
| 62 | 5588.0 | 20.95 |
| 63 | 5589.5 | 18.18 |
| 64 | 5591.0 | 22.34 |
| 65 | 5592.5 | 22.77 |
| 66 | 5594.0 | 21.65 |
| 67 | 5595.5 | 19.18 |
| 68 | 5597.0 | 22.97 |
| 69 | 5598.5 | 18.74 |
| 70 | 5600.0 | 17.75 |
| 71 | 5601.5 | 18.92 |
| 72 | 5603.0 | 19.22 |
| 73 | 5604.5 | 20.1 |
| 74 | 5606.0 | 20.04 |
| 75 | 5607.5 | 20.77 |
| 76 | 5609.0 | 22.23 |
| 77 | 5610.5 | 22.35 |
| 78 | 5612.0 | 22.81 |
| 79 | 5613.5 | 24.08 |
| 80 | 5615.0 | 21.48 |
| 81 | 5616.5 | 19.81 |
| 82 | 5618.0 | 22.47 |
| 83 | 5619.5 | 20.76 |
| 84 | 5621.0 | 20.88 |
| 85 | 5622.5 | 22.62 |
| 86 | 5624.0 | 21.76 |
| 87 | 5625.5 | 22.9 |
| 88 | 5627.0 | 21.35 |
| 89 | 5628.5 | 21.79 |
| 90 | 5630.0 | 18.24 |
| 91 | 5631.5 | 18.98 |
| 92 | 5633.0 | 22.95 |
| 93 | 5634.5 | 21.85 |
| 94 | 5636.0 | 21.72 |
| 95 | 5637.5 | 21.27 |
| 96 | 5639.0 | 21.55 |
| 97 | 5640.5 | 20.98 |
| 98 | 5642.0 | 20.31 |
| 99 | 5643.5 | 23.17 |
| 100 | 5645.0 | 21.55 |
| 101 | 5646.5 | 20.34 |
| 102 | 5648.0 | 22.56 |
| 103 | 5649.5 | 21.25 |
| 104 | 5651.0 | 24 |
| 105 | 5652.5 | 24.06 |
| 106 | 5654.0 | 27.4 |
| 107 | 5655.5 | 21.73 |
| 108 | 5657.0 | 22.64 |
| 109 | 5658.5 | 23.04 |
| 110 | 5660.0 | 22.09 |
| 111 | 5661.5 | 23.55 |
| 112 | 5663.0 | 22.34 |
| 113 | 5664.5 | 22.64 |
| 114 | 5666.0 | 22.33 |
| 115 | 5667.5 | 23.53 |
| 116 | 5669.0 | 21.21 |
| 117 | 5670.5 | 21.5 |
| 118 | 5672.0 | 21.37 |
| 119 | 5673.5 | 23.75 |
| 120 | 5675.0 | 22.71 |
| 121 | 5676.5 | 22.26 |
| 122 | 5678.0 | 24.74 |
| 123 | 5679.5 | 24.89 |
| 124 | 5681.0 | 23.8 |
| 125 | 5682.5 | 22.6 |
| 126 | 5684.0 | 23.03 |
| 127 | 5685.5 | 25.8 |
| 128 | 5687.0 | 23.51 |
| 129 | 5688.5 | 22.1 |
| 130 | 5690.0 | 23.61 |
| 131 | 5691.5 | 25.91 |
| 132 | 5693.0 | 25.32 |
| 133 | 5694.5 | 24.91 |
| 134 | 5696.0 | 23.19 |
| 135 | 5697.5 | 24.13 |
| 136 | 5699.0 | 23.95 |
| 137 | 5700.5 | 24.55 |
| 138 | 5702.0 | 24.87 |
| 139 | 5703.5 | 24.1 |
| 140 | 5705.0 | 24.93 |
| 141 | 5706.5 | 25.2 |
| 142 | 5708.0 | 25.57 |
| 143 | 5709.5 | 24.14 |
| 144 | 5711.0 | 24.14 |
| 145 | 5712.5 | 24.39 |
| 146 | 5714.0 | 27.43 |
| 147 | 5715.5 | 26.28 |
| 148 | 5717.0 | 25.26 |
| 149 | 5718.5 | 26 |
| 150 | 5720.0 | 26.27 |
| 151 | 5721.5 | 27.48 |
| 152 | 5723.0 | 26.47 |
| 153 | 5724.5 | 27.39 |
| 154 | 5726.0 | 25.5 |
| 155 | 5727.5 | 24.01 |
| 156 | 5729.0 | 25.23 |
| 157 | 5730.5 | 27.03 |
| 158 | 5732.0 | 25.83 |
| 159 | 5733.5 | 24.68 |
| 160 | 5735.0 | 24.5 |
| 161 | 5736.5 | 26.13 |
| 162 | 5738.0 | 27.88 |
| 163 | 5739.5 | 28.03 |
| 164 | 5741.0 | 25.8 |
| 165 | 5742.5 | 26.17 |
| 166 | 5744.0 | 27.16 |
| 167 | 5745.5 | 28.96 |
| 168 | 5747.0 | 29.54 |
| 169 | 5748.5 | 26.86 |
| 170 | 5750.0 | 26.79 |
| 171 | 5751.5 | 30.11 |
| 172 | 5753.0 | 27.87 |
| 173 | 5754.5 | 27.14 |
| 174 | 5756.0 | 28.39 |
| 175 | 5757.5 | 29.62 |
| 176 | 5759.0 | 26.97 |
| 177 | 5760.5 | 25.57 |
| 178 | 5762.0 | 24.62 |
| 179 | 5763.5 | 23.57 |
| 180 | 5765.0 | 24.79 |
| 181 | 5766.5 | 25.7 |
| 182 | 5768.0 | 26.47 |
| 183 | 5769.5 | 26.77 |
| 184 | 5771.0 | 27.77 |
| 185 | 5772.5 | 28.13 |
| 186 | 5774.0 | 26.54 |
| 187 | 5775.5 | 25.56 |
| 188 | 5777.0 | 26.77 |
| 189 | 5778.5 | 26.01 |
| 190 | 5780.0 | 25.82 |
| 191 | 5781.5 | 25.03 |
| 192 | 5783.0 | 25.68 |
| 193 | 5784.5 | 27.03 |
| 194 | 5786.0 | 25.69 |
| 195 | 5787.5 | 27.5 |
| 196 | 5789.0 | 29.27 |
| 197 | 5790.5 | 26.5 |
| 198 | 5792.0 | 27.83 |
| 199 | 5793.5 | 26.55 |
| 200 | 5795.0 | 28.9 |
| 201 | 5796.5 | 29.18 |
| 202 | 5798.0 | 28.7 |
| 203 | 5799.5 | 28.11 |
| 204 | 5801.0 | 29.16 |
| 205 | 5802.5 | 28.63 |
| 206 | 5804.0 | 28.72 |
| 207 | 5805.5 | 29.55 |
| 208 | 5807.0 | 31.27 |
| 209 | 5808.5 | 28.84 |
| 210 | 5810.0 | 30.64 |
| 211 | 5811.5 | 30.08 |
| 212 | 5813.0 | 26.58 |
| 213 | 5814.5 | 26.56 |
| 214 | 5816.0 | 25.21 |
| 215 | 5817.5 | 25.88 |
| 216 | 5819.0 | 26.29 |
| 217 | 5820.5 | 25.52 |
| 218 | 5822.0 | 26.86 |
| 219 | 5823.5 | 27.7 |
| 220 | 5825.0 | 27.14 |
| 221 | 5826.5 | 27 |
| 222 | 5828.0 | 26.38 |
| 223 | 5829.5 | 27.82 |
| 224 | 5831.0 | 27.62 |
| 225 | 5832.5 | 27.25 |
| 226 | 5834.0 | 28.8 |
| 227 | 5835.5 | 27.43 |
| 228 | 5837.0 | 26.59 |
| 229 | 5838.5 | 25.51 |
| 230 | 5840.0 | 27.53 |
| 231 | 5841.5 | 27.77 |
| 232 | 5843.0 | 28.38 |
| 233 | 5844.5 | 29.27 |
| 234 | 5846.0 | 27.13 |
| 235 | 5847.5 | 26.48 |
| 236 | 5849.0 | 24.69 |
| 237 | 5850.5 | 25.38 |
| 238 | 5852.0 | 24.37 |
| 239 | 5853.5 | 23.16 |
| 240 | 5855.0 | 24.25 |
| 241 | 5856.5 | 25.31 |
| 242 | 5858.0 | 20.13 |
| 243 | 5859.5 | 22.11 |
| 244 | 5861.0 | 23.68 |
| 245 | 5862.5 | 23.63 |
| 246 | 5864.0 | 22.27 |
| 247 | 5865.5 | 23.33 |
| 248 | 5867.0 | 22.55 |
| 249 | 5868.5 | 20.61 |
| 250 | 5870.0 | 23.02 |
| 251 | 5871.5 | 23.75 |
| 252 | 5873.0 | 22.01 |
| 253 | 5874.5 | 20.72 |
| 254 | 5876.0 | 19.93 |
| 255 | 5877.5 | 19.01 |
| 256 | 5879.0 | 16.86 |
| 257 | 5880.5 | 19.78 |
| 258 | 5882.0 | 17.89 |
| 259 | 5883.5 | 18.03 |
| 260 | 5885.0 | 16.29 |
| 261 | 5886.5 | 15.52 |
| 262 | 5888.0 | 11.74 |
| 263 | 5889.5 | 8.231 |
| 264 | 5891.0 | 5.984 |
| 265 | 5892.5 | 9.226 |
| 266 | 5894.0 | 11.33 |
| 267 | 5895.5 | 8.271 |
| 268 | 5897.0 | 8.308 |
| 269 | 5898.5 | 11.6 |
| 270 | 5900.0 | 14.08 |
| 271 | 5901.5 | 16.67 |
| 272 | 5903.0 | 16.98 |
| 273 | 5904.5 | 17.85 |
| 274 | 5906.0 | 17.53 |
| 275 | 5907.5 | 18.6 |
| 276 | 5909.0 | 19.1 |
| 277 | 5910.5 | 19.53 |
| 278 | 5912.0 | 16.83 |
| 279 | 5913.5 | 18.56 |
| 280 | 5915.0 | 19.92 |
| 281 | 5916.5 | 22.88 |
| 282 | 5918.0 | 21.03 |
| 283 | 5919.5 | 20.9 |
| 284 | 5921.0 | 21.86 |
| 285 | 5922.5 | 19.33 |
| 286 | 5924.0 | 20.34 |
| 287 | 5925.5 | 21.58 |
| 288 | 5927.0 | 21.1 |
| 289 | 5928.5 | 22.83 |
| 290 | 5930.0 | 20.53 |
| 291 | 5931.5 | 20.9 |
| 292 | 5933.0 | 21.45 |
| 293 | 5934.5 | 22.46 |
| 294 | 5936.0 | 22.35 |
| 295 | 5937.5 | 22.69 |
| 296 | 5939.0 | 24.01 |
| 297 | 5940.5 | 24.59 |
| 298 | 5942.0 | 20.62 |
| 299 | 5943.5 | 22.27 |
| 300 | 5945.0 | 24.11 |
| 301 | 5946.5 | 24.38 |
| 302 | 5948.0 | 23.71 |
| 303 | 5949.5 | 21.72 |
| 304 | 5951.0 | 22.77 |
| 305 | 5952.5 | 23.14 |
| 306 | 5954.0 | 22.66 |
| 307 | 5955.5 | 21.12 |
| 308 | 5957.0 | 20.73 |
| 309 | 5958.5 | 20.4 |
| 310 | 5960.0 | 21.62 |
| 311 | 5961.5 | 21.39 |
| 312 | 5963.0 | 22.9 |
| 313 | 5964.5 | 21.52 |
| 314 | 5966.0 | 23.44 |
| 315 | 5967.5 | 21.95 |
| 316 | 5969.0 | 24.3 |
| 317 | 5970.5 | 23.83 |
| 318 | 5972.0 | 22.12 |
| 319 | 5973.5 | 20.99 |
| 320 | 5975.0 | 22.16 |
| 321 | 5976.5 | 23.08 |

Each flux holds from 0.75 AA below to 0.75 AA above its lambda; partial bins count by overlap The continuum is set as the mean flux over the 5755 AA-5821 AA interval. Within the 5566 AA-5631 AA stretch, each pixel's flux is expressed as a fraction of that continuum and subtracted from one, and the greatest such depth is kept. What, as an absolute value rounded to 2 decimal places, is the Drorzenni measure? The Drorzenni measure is 0.35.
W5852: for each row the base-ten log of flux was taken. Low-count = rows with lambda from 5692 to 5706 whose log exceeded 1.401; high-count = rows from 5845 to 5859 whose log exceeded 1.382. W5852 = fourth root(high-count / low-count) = 1.6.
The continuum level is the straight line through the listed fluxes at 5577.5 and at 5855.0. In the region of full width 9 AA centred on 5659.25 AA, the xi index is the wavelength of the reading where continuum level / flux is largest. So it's 5655.5 AA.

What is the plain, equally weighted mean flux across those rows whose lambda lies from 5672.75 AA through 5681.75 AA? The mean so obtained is 24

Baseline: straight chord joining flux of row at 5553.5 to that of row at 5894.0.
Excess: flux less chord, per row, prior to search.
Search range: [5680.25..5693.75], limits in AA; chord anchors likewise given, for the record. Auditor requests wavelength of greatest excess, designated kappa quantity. 5691.5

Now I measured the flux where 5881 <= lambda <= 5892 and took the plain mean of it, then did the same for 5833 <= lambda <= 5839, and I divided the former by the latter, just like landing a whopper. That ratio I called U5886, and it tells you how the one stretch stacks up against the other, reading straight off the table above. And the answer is 0.49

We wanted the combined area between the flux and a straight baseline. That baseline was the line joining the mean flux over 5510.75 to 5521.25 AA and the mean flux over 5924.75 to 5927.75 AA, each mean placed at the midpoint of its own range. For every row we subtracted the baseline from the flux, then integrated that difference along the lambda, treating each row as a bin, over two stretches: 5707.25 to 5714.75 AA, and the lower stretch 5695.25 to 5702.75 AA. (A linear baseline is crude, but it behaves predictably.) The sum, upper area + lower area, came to 58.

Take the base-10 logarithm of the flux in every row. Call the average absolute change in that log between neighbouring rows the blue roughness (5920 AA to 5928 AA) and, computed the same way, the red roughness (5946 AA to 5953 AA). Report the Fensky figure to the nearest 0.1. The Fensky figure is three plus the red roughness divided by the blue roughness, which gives 3.7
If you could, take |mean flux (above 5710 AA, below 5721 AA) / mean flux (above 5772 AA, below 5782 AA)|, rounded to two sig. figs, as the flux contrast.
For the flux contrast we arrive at 0.98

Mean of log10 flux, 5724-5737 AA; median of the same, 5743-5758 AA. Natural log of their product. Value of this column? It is 0.71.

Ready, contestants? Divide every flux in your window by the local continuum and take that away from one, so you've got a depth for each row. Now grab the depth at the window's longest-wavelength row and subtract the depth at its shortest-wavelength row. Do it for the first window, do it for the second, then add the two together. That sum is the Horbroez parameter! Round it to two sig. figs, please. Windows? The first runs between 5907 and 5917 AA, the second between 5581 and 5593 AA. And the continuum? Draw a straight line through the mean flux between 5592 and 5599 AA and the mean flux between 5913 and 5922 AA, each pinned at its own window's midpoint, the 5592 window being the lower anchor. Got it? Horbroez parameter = -0.25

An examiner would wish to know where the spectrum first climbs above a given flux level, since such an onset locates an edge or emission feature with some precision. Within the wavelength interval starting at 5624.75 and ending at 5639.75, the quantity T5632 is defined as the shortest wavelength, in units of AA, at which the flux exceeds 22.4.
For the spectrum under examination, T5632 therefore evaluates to 5625.5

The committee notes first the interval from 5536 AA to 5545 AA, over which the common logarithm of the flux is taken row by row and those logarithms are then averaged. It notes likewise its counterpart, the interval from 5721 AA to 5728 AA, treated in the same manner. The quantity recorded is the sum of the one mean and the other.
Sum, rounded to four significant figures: 2.763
